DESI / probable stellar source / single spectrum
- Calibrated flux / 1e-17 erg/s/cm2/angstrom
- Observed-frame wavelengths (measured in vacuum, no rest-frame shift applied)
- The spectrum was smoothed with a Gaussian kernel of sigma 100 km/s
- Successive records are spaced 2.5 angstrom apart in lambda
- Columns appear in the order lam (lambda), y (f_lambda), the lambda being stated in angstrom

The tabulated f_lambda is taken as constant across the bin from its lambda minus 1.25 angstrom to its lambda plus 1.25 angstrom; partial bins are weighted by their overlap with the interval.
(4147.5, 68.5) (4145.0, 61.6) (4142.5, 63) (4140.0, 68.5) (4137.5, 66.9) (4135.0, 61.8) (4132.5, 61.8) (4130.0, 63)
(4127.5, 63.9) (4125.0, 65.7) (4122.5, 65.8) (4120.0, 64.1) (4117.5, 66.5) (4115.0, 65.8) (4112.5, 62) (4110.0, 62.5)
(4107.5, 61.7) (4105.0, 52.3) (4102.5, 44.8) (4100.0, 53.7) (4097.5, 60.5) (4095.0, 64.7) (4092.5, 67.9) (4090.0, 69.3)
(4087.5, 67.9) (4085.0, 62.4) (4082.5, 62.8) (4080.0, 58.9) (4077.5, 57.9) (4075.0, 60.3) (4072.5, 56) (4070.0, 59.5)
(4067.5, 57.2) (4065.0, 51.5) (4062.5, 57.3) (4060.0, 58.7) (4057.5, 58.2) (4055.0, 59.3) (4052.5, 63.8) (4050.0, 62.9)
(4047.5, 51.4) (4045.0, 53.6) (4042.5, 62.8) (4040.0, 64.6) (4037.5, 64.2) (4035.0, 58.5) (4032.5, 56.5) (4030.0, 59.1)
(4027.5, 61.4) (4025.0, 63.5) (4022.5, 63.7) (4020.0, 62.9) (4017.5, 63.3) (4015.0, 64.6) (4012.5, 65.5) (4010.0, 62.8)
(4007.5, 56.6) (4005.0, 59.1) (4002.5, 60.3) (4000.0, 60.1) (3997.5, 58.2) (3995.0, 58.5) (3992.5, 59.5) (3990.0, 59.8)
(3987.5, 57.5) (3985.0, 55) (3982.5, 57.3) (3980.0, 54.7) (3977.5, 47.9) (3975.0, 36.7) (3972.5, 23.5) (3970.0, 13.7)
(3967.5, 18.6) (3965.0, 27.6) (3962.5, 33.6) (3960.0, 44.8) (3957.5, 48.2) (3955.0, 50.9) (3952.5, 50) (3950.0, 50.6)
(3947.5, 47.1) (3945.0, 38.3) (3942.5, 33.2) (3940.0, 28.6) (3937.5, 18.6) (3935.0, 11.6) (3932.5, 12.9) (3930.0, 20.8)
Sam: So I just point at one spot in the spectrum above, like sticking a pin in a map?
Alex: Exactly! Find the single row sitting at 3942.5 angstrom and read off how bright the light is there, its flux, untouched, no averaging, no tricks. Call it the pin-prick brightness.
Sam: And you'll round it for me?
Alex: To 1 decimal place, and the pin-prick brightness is 33.2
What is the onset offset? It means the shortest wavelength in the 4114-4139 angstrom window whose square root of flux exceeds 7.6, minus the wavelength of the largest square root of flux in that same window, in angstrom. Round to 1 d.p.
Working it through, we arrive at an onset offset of -22.5 angstrom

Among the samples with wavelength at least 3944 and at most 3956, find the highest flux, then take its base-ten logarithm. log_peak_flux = 1.71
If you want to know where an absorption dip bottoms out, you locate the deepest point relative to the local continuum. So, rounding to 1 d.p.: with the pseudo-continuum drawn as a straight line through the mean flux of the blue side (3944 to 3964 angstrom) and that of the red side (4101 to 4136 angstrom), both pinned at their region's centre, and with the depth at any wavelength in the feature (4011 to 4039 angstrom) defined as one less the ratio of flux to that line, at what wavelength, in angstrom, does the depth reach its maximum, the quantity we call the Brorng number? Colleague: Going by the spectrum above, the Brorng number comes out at 4032.5 angstrom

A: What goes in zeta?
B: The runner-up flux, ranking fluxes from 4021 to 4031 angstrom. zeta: 63.5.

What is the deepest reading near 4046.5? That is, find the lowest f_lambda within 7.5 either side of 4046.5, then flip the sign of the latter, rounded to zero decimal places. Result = -51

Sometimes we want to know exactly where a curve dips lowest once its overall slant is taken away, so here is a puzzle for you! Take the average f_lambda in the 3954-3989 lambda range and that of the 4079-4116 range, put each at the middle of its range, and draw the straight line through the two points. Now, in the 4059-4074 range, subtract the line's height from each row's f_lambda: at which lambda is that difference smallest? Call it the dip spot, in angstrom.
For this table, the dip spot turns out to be 4065.0 angstrom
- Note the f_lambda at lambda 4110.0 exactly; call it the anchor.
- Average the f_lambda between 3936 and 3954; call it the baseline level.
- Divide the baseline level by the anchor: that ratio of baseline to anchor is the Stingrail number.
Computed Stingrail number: 0.61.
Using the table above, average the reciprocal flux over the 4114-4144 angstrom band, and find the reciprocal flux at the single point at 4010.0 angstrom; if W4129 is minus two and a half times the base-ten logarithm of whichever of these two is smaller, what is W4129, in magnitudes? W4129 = 4.53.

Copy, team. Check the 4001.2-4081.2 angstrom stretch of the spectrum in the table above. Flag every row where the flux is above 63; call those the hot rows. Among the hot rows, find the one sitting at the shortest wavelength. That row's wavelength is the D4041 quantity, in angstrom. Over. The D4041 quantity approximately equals 4012.5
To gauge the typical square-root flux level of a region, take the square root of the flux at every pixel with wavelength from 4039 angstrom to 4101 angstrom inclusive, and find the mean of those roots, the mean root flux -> 7.75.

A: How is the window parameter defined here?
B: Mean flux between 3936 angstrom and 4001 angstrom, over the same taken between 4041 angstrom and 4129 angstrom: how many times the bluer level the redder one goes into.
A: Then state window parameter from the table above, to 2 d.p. 0.72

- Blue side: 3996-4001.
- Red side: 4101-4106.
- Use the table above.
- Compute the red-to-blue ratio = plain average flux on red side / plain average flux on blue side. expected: 0.82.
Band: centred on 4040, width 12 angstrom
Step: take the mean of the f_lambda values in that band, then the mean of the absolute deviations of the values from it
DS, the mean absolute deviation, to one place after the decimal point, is 3.8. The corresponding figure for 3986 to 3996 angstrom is 0.8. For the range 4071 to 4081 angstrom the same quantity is 1.3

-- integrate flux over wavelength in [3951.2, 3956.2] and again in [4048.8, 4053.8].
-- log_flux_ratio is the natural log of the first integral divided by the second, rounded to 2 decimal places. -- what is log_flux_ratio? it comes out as -0.23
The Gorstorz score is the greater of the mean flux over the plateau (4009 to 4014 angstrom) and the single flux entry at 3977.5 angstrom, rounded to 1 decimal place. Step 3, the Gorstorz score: 64.2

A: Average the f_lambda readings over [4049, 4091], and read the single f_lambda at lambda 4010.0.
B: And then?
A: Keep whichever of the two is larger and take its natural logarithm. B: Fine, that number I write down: 4.14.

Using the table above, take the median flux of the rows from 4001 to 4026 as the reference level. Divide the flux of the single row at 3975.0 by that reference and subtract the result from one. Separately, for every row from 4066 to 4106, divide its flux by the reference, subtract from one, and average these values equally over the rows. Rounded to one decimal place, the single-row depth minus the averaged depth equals 0.4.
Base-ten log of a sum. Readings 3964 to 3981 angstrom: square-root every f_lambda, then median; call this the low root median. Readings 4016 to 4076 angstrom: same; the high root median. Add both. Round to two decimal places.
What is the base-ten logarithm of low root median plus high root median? 1.11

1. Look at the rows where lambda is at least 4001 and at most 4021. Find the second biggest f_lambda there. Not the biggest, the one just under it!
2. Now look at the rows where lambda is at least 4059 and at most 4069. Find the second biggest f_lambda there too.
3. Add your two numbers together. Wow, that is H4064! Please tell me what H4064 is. 122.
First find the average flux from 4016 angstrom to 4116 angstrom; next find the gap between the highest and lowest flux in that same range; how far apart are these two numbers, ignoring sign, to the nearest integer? 36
